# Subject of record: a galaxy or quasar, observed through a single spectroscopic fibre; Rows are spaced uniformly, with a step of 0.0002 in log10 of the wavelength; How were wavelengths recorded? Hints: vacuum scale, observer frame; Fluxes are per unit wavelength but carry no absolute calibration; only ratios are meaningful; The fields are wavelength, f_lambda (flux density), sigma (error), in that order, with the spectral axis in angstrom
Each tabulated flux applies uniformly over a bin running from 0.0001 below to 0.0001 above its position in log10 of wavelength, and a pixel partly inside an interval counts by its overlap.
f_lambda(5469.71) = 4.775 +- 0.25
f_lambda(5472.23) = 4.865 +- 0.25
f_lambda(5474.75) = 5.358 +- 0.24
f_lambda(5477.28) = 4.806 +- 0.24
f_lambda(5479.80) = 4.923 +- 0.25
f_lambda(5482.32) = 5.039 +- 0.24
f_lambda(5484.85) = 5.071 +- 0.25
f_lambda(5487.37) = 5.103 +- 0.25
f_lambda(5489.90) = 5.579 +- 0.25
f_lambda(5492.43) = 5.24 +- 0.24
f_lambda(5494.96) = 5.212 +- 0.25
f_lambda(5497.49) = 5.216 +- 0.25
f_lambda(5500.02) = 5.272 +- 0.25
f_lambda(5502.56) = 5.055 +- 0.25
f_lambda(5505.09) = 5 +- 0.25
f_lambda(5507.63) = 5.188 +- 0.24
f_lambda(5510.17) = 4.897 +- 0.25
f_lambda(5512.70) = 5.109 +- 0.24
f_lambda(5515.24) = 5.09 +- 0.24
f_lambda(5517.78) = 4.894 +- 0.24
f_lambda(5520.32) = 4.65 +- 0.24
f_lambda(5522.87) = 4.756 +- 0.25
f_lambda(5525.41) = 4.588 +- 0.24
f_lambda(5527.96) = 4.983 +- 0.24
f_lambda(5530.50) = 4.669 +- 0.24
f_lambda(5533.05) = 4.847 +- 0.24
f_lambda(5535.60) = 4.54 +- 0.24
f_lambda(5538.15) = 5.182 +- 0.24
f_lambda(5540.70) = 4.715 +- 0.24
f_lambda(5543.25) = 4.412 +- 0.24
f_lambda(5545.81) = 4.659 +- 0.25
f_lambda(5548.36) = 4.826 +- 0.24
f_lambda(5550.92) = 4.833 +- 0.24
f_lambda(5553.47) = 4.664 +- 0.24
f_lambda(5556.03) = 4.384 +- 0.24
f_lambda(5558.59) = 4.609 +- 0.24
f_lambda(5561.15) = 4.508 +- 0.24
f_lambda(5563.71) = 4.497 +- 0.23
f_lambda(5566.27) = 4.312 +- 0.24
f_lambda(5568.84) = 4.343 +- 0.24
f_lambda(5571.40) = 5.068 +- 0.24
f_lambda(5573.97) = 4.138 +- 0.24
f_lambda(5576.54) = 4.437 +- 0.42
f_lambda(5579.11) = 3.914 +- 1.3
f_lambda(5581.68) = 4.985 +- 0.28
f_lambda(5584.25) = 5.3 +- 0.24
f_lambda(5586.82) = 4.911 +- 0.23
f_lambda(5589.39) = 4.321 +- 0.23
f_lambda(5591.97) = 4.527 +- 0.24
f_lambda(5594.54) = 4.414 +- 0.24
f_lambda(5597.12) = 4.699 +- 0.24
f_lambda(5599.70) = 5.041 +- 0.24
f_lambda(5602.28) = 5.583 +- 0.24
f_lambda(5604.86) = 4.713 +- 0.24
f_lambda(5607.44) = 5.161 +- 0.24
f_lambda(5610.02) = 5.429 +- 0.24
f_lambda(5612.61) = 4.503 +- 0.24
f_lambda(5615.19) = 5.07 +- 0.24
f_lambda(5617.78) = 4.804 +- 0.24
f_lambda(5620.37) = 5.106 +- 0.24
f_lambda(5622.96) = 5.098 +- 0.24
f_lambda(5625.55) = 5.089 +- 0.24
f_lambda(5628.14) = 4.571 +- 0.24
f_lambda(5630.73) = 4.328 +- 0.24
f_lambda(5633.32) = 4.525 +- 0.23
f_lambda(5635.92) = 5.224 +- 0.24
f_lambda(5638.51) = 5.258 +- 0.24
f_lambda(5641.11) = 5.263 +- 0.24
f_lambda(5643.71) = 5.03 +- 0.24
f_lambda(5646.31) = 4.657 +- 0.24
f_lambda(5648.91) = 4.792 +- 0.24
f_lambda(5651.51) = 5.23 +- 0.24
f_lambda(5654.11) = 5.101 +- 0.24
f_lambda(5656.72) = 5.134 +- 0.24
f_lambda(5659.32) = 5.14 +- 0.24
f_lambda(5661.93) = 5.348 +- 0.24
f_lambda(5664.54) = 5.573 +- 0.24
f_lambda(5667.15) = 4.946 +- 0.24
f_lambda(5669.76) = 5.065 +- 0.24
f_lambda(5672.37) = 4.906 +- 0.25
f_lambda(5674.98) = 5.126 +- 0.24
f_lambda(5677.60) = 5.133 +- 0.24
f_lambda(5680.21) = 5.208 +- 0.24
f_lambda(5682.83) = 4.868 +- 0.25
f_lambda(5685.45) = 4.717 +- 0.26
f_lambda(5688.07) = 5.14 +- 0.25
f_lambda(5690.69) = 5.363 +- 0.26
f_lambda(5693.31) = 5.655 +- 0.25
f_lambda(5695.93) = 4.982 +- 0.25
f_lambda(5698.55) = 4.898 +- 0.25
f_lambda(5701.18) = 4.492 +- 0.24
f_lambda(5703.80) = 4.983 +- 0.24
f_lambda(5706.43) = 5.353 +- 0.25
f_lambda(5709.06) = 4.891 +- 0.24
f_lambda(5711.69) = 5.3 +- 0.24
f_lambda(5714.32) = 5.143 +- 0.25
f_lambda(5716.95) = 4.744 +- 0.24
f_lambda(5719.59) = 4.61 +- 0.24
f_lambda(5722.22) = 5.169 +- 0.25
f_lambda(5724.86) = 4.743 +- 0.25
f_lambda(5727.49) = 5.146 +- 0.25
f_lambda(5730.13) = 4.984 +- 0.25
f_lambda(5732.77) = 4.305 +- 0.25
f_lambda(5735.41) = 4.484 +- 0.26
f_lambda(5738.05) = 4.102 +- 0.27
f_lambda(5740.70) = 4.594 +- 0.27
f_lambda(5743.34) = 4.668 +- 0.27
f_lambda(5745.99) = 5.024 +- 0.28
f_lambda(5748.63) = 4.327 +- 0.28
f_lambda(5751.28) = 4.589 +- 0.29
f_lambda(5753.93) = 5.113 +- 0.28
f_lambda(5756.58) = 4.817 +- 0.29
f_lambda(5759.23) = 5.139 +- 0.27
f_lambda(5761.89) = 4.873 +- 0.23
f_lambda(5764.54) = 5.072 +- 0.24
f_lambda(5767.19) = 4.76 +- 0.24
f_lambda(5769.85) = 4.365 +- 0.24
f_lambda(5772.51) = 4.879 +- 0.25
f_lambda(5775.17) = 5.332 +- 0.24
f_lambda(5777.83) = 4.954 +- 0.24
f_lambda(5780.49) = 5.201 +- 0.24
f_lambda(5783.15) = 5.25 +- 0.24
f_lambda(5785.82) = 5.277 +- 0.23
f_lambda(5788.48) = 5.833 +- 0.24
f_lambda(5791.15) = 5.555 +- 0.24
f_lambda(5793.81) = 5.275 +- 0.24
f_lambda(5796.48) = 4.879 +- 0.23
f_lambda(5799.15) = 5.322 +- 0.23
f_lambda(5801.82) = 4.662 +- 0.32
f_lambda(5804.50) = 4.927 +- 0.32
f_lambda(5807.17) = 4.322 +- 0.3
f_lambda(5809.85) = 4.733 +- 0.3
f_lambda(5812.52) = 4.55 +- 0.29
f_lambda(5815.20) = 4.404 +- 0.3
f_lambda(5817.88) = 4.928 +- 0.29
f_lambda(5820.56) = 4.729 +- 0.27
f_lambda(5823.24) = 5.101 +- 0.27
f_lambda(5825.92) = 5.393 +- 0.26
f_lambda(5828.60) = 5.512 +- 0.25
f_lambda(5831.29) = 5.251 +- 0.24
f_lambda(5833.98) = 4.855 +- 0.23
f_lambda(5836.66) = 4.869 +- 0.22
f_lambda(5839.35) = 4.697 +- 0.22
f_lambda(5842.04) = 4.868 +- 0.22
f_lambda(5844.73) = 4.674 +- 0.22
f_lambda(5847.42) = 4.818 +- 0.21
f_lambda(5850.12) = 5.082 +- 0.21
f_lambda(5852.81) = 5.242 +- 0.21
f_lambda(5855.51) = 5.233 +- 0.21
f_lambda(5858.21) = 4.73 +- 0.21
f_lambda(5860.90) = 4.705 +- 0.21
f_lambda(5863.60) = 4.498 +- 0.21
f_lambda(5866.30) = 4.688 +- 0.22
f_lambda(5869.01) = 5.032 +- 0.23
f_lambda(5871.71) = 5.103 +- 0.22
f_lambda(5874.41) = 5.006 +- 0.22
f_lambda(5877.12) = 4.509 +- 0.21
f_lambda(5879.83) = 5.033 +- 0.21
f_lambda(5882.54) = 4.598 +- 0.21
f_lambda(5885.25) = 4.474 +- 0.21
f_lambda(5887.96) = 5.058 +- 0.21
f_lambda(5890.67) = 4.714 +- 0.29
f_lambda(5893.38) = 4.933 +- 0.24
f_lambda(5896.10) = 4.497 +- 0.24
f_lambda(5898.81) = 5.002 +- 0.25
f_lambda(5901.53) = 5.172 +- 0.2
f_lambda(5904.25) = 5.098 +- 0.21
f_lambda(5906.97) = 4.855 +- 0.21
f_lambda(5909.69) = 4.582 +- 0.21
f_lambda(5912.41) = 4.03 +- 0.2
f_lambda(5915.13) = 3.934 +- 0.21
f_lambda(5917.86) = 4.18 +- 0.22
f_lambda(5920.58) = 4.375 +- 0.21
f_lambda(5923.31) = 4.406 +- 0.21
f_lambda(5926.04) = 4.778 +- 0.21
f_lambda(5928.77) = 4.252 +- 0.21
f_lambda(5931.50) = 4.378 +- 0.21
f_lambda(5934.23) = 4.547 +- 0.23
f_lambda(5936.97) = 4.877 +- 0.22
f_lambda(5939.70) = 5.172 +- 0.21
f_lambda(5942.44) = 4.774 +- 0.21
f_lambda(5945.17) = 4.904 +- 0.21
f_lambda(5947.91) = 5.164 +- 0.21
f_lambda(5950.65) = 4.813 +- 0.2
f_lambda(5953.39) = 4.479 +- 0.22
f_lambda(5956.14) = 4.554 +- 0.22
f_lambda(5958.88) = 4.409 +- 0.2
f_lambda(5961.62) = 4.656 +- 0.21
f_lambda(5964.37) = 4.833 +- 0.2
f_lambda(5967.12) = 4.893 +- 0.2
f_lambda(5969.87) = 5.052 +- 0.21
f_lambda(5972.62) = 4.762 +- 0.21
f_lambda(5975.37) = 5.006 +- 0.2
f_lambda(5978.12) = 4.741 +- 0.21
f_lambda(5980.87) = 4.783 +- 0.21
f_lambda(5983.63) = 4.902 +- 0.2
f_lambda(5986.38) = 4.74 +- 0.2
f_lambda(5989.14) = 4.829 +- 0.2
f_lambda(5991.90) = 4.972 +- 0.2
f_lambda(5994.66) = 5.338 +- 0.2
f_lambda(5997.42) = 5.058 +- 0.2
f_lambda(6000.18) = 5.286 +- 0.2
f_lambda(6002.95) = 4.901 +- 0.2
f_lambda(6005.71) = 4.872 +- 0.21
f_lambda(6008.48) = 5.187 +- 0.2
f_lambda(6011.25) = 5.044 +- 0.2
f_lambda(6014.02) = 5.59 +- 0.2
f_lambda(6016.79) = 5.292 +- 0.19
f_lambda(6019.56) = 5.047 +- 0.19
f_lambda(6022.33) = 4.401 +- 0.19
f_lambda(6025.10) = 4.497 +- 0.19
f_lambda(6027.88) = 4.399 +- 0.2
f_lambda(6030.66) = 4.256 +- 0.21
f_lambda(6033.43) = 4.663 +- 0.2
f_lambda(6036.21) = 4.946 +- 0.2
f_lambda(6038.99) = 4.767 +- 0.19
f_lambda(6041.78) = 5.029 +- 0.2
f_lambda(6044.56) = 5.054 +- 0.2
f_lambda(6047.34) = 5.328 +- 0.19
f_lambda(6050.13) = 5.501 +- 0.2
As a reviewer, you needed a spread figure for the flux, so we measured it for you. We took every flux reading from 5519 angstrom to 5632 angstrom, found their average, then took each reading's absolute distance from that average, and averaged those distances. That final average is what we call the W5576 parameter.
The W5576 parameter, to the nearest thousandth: 0.281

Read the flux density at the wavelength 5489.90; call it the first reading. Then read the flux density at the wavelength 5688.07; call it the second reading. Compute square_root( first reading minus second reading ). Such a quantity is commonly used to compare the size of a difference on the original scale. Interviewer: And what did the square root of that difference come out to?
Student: 0.7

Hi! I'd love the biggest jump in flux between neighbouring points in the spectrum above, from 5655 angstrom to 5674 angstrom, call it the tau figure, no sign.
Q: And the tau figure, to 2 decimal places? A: 0.63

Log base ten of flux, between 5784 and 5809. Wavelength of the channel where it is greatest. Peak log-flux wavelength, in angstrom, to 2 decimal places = 5788.48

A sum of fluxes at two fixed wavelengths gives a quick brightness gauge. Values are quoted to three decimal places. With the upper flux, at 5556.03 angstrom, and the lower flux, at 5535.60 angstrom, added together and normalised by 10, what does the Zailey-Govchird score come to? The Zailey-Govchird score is 0.892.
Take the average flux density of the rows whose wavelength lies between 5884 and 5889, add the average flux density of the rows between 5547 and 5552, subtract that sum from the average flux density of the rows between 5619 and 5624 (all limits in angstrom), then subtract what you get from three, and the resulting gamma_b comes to 7.49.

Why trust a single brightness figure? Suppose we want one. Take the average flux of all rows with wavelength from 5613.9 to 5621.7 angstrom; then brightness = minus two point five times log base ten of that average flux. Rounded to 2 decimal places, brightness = -1.75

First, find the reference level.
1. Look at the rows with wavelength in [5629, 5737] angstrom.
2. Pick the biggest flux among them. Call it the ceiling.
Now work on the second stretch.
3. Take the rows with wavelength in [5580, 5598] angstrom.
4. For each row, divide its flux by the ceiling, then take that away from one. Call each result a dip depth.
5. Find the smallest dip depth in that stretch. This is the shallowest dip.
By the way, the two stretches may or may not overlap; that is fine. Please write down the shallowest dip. 0.06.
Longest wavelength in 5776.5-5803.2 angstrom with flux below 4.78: 5801.82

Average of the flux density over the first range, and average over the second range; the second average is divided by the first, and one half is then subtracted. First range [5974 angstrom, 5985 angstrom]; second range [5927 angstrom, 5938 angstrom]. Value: 0.43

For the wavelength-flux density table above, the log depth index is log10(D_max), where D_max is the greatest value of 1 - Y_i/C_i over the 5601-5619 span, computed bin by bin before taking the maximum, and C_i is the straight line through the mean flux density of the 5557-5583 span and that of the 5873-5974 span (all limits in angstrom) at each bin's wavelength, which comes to -3.1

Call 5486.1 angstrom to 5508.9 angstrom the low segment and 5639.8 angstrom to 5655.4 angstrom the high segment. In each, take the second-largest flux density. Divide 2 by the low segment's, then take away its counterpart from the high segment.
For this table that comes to -4.85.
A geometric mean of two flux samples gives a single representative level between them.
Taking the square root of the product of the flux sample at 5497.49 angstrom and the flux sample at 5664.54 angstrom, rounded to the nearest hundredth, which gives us 5.39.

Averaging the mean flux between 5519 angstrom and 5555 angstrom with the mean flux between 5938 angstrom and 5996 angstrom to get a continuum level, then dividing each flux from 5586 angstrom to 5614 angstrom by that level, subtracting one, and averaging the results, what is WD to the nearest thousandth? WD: 0.011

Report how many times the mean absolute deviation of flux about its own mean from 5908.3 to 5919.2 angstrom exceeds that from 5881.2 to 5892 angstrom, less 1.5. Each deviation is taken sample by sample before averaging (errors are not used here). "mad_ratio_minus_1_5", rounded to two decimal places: -0.36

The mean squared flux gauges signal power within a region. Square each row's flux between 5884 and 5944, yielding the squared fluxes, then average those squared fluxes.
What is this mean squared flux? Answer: 22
